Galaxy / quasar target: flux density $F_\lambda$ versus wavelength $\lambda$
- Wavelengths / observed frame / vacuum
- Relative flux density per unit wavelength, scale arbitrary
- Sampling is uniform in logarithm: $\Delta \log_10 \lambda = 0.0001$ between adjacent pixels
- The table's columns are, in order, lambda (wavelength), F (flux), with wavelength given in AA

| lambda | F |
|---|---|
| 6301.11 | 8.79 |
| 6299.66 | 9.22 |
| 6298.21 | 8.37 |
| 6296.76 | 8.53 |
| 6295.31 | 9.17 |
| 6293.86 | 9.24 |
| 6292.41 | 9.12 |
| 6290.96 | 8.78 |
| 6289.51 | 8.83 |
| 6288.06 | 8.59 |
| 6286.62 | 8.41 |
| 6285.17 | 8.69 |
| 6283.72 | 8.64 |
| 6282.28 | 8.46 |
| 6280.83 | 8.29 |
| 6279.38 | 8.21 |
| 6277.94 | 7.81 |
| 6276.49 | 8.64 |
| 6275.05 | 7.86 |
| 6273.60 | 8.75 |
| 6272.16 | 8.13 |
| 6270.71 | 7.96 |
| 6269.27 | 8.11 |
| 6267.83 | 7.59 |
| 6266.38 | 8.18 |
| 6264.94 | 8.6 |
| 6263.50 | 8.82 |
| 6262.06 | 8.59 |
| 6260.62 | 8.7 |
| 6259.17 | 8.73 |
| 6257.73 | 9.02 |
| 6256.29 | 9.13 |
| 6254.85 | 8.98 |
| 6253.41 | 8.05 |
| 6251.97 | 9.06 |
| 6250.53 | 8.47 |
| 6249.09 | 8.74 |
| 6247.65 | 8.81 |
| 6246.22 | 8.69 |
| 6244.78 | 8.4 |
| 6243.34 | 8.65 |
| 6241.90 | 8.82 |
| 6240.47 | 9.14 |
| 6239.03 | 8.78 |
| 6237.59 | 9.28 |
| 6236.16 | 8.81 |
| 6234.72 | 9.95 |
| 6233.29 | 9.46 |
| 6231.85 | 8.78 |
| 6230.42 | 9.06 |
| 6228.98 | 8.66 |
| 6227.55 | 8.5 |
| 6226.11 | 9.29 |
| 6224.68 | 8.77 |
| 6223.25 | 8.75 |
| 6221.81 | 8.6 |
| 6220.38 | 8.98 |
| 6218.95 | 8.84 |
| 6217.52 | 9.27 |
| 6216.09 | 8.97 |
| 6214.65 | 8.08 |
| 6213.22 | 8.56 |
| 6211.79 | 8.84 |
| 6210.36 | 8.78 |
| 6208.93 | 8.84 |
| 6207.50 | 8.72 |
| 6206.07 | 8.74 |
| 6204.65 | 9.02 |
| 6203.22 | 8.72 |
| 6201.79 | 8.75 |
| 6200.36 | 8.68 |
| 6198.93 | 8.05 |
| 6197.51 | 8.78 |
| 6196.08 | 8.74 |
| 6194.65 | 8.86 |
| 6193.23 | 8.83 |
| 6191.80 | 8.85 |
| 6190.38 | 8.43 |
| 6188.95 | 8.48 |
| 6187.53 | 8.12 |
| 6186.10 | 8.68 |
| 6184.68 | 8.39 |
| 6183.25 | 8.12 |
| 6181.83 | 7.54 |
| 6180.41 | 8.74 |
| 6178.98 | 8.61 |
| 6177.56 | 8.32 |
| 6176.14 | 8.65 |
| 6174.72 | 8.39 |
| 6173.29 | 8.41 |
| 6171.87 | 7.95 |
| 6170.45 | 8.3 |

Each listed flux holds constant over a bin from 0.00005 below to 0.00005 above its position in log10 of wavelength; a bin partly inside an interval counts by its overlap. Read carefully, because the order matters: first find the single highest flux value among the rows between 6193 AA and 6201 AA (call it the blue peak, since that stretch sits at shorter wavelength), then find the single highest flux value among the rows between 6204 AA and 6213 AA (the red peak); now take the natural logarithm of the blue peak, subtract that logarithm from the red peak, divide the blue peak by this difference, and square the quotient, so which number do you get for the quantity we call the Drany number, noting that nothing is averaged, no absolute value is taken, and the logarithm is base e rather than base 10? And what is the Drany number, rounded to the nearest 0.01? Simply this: 1.68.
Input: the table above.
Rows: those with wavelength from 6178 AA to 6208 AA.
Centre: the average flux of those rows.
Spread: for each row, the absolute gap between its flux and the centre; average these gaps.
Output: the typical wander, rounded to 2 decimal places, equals 0.27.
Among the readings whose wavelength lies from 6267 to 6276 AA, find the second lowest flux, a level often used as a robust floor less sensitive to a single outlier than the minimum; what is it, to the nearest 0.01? 7.86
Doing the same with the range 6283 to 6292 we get 8.59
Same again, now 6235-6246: 8.65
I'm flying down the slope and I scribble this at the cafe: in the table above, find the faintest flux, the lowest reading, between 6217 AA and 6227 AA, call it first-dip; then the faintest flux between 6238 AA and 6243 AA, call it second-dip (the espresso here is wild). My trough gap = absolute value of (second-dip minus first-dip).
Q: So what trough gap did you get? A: 0.18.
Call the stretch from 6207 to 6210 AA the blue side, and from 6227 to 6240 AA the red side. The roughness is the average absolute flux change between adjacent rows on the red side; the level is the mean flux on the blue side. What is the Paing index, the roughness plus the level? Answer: 9.30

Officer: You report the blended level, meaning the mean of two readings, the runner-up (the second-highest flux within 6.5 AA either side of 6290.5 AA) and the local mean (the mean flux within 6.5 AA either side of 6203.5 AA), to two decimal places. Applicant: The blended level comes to 8.94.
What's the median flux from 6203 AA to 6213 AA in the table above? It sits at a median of 8.78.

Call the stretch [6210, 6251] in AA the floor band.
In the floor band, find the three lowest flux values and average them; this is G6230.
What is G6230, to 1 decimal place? 8.3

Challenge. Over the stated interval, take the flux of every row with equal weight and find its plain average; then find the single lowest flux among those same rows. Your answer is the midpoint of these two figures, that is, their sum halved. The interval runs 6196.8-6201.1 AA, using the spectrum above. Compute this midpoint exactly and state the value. 8.28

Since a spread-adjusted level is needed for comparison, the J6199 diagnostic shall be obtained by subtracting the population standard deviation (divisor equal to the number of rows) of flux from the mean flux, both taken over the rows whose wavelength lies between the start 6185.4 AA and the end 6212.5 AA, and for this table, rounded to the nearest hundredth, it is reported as 8.44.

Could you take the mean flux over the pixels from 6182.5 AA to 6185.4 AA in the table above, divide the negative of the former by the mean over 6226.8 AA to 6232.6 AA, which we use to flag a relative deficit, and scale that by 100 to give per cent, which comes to -94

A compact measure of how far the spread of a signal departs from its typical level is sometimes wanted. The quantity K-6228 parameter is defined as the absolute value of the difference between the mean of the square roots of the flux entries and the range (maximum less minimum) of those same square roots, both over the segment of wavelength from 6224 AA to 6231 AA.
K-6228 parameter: 2.84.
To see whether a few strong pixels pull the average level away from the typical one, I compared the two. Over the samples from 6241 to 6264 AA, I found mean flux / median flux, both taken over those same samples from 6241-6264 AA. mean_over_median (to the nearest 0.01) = 1.00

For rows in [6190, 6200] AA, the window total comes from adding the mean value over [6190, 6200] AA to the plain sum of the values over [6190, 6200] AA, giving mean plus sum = 69.2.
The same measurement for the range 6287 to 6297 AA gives 71.2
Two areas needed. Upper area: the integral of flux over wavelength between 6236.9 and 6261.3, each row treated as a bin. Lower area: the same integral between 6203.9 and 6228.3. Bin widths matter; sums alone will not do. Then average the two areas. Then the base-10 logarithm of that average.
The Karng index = 2.3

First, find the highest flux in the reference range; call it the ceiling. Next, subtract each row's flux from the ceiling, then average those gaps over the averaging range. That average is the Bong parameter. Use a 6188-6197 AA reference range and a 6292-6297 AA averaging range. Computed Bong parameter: -0.2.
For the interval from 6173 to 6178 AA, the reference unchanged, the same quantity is 0.4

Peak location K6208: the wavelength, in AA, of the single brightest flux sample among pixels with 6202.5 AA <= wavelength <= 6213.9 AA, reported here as 6204.65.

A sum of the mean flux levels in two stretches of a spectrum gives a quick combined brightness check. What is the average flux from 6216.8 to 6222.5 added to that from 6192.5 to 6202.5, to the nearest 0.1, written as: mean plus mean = 17.6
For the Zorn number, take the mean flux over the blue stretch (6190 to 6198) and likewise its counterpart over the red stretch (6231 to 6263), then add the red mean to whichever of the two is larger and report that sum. 17.7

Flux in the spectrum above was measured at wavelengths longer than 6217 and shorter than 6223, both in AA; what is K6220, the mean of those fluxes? 8.9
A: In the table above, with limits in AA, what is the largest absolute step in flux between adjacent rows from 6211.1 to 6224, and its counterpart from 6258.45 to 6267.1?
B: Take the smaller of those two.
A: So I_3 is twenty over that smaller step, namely 48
